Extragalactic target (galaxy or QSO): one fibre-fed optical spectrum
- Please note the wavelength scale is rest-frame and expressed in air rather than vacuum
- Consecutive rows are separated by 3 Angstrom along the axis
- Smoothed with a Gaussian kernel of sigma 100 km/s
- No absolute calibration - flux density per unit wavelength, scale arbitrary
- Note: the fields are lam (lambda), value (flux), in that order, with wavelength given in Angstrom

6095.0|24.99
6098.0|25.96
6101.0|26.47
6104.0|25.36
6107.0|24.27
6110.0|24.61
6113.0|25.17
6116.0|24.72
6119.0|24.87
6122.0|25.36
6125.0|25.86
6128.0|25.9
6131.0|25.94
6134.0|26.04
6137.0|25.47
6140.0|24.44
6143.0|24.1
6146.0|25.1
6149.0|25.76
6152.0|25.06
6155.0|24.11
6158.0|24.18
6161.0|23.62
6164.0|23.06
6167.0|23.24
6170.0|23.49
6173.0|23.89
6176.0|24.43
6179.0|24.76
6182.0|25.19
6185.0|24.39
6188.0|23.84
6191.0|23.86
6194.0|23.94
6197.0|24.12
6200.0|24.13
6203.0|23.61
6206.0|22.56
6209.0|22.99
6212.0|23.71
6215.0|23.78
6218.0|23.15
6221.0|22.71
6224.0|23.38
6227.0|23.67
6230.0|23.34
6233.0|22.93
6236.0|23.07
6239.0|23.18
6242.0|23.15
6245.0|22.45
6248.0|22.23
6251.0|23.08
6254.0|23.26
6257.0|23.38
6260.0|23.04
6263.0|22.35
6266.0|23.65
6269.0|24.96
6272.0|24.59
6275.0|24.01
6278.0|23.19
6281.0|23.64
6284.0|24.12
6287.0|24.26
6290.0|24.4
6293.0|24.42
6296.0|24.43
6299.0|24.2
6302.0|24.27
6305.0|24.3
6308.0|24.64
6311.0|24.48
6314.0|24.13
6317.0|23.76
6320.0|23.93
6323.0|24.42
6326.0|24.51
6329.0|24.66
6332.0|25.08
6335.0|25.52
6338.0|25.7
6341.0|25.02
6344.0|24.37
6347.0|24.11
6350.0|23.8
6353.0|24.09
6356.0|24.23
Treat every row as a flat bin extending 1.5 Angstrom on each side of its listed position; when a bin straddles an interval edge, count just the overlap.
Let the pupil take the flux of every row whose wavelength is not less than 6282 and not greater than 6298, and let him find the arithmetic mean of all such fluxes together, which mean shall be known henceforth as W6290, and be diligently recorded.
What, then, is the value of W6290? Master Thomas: 24.3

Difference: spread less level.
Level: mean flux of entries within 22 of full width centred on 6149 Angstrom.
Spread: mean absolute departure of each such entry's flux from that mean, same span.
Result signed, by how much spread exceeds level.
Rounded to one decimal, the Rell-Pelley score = -24.1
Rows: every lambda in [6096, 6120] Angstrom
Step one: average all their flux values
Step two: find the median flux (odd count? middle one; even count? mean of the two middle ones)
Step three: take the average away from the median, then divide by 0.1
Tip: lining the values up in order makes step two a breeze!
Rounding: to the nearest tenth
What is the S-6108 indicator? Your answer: -1.6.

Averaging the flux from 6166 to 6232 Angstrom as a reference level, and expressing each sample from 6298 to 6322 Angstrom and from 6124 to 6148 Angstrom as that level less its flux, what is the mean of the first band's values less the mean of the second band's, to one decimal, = 1.1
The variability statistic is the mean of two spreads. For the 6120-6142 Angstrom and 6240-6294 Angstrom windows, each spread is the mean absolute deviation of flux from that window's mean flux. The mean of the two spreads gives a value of 0.538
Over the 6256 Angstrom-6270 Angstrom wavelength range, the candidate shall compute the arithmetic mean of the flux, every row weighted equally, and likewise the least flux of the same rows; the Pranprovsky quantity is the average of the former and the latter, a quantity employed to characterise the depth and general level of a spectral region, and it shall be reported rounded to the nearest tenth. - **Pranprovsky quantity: 22.9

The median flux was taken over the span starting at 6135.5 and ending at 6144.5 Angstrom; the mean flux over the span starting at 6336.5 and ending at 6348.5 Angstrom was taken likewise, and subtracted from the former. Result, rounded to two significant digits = -0.36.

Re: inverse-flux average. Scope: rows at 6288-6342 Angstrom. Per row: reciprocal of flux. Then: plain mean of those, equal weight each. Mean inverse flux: 0.0408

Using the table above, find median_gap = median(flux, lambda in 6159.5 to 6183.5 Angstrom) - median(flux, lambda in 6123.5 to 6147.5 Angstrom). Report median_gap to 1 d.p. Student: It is -1.9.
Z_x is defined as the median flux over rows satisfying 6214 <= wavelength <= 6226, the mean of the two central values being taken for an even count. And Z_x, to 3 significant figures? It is 23.3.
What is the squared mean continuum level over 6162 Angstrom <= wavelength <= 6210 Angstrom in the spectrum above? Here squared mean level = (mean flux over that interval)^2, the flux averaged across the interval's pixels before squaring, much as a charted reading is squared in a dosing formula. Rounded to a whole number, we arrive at 569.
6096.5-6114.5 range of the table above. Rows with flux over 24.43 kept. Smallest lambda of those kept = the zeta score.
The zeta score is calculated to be 6098.0 Angstrom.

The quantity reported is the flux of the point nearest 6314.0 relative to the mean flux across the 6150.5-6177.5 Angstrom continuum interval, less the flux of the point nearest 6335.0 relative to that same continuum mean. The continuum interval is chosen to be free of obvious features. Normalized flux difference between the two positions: -0.06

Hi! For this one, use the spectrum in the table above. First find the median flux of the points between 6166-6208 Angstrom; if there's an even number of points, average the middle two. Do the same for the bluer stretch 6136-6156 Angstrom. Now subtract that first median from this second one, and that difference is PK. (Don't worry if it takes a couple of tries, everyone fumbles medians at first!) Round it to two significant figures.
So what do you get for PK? 1.1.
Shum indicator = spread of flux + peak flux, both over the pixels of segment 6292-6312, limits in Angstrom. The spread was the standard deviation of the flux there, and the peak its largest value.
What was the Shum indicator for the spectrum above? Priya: 24.8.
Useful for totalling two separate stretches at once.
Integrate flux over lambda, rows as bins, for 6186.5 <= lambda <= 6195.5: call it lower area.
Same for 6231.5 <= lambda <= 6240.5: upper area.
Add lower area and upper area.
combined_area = 422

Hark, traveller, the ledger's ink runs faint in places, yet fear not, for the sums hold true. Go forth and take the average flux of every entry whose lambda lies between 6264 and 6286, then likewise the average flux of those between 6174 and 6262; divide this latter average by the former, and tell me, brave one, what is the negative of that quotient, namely -0.98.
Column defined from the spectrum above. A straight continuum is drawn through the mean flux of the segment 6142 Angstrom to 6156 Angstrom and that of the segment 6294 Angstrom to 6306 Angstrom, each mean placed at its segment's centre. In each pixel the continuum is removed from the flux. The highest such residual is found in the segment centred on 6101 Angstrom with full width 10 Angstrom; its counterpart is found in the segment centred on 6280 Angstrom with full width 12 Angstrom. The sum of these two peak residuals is 1.2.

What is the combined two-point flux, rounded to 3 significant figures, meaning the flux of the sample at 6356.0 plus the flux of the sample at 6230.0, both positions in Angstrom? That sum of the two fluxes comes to 47.6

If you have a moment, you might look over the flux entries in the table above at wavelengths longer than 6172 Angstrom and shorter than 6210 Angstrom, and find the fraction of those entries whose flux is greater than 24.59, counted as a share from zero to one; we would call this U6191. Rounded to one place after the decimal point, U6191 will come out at 0.2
